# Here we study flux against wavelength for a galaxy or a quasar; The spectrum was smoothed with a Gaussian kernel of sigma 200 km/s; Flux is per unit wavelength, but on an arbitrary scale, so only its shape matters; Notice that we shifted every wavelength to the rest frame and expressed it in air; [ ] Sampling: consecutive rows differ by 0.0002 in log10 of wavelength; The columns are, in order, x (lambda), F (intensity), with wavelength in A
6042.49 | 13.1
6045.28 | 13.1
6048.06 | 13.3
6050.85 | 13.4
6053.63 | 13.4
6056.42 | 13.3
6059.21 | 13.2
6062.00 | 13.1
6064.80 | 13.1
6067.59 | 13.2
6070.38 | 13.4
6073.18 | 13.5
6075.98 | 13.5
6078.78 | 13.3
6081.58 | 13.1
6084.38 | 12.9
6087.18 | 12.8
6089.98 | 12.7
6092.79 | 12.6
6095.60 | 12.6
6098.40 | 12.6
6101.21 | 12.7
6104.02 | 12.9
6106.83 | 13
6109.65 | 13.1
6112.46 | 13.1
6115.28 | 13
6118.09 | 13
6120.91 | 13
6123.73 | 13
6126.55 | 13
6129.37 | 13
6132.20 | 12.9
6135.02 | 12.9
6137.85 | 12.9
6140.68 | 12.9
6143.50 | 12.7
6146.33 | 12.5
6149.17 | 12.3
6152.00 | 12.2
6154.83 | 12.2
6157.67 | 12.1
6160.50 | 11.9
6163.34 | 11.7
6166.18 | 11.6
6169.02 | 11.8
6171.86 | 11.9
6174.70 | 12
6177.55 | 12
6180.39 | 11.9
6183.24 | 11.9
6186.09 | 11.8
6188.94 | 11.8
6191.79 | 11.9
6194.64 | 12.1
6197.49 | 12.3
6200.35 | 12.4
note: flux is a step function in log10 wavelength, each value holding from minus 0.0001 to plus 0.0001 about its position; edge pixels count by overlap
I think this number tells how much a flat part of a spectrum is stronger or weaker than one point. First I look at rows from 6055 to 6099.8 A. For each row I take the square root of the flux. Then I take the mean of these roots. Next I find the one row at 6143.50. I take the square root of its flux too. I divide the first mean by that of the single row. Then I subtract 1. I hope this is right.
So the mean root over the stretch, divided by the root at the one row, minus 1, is 0.014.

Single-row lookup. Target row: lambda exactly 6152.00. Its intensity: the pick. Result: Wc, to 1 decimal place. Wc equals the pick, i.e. 12.2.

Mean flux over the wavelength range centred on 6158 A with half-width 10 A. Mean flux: 12.0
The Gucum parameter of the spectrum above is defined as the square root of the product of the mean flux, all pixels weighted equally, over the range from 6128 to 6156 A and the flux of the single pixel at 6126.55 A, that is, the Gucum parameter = 12.8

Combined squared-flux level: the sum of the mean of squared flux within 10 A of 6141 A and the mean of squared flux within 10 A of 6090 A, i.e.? 325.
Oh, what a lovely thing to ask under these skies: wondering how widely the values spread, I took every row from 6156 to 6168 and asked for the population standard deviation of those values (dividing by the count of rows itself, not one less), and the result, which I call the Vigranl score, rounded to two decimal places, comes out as 0.19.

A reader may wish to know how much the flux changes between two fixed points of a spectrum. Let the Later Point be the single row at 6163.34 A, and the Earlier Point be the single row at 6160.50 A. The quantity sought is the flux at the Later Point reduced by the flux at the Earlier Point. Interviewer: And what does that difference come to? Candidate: -0.20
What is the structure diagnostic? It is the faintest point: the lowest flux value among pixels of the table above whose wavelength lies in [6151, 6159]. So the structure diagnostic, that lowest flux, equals 12.1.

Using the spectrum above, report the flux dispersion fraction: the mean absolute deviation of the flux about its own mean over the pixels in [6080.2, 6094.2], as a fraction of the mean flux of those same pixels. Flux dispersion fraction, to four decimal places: 0.0112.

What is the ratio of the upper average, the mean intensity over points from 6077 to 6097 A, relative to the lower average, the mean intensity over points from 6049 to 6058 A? 0.96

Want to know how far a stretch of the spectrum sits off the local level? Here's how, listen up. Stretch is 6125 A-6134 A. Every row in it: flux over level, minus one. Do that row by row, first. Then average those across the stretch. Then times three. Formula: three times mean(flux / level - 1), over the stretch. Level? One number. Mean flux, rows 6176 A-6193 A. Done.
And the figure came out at 0.27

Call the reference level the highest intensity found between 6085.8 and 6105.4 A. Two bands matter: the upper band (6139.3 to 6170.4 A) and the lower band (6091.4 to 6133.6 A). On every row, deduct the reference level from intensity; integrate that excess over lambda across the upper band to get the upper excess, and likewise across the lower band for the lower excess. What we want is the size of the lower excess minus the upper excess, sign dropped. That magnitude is 22.7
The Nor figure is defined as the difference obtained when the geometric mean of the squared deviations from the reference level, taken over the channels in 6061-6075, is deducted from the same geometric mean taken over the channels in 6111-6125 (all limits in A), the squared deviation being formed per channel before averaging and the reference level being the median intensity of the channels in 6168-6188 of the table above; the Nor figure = -0.57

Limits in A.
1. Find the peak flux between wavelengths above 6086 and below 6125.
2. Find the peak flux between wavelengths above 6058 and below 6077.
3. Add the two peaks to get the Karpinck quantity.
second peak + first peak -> 26.6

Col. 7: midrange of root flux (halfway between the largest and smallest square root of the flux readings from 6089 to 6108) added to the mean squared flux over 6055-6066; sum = 177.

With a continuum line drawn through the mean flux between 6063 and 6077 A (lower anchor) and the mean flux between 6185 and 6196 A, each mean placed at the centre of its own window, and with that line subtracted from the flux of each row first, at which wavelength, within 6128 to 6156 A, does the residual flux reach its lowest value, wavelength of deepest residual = 6152.00 A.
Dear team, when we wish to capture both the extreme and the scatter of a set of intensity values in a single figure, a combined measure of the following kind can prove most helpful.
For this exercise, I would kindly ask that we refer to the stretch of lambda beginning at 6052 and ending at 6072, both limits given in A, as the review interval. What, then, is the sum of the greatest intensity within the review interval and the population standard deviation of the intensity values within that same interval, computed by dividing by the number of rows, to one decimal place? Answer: 13.5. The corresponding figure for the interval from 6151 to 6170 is 12.4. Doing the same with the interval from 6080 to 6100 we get 13.3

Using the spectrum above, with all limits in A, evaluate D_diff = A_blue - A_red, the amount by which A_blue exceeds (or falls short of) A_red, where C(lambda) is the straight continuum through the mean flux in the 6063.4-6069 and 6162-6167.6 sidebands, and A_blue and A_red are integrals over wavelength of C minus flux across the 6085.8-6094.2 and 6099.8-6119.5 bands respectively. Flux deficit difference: 10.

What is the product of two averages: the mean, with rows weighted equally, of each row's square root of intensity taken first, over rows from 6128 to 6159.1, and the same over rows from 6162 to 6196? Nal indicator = 12.2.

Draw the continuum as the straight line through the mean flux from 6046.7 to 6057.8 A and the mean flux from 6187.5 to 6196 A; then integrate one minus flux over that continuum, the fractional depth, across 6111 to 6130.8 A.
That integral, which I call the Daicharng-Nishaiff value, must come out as -0.56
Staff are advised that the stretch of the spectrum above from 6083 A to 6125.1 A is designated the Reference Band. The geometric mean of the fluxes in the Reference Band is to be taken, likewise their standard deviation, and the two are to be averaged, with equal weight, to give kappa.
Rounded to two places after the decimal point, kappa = 6.52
